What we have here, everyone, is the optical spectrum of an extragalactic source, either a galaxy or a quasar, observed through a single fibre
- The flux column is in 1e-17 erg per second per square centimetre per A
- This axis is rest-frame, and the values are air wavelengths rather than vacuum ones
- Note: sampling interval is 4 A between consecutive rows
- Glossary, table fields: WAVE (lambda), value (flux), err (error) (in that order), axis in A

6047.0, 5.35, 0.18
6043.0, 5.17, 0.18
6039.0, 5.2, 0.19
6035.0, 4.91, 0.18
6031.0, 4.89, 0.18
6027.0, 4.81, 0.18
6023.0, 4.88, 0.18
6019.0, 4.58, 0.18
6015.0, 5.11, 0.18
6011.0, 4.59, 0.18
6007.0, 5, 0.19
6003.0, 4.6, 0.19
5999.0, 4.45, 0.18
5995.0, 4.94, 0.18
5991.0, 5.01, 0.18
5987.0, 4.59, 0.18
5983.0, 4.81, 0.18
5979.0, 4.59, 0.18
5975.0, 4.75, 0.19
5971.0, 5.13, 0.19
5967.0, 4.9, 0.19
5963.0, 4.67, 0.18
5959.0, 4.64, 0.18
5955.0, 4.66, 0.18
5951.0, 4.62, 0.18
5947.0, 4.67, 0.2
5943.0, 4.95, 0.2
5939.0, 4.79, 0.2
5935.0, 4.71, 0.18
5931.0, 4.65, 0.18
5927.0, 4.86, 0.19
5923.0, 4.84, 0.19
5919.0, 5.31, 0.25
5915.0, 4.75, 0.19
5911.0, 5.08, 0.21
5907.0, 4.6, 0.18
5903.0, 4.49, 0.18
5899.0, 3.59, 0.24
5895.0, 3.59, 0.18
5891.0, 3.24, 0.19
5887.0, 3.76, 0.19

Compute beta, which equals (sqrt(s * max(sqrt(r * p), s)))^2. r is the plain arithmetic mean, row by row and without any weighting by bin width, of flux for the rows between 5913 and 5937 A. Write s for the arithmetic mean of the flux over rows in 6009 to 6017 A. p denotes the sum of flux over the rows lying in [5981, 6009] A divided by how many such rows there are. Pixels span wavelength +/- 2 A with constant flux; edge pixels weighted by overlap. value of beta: 23.5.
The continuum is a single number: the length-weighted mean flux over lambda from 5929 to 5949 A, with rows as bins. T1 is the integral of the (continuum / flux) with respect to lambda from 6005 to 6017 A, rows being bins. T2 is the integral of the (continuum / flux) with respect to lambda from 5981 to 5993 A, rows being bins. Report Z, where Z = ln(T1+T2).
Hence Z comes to 3.16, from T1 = 11.7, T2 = 11.9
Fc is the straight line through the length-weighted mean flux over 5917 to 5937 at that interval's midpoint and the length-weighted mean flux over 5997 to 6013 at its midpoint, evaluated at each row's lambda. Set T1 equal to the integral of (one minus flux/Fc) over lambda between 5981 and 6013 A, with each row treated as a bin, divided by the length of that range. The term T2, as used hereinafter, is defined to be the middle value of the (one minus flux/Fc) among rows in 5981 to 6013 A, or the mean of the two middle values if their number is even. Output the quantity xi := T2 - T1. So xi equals 0.011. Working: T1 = -0.01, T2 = 0.00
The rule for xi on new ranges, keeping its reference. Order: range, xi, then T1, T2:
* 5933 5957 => 0.010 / 0.02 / 0.03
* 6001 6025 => 0.009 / -0.03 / -0.02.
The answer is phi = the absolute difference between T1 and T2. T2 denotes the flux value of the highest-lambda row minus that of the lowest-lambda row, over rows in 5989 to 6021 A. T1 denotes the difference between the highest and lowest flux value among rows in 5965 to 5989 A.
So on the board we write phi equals 1.0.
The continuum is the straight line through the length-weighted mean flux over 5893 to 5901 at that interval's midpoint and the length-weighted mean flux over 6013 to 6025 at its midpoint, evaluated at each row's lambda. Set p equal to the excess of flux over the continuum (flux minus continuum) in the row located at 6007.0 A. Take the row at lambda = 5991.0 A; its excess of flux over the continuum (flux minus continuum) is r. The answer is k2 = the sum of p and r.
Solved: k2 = 0.7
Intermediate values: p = 0.27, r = 0.44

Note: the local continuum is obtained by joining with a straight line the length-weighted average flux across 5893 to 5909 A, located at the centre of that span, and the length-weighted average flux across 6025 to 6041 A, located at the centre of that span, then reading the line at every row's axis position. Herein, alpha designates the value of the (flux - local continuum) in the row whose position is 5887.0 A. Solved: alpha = -0.21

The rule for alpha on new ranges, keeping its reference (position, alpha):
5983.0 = 0.19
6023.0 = -0.01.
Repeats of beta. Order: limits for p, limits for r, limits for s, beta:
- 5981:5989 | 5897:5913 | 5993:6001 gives 22.0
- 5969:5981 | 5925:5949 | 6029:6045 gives 25.4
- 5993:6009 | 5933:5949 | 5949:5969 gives 22.4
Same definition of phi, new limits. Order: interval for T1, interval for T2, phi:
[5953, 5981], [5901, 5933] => 0.4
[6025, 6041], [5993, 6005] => 0.7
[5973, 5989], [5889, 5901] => 0.1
